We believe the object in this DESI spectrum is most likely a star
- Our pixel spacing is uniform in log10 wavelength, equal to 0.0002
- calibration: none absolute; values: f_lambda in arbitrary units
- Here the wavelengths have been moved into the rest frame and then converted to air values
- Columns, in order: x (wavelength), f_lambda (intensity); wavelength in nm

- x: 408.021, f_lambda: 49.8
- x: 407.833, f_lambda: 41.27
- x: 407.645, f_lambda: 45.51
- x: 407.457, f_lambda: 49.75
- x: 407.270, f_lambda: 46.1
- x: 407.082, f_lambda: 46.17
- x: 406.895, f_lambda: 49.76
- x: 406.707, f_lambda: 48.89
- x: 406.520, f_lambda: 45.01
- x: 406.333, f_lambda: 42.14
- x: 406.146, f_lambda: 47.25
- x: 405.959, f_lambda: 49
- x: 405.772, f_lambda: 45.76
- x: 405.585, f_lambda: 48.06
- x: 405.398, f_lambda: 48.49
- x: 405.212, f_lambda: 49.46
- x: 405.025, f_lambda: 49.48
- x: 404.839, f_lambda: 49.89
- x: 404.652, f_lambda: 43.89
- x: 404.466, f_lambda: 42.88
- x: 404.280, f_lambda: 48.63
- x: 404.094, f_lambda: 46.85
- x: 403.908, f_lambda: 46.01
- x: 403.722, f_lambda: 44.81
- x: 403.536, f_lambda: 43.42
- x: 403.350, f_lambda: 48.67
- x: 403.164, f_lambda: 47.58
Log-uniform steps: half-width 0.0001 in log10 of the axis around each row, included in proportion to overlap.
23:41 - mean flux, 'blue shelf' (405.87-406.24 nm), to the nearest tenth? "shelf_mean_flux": 48.1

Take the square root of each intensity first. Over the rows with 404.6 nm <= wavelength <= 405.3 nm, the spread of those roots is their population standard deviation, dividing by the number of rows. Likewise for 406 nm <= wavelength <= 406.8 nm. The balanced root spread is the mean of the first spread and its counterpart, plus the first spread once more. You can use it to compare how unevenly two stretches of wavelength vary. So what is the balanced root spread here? 0.37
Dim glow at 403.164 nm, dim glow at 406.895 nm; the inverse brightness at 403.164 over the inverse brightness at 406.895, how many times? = 1.05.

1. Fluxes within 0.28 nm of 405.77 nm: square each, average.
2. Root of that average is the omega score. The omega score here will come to 47.6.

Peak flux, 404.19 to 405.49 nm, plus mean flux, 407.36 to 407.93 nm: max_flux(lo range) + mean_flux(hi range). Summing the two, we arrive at 95.4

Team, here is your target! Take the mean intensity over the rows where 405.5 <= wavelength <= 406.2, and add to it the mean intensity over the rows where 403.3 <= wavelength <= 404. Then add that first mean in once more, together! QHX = 141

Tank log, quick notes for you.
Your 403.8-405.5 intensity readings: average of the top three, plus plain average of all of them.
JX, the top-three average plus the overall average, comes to 96.9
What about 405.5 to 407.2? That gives 96.1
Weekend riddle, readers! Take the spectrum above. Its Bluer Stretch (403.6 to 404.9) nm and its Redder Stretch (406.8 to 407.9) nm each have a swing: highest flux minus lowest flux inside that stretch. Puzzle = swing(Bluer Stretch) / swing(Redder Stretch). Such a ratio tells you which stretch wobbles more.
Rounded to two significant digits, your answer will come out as 0.83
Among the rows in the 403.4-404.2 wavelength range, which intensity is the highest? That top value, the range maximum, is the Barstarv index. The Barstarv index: 46.85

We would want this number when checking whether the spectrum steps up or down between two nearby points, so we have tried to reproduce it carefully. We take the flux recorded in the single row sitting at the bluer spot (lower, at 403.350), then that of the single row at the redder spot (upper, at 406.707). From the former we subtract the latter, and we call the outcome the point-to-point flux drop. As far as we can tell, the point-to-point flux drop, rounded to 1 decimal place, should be -0.2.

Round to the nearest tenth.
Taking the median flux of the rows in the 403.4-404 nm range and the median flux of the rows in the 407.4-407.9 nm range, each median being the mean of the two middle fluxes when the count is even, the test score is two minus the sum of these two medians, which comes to -88.3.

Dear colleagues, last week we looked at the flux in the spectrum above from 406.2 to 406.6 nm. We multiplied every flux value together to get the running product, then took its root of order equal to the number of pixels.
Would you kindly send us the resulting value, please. 44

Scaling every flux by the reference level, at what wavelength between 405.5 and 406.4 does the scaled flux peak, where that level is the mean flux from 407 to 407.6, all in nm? 405.959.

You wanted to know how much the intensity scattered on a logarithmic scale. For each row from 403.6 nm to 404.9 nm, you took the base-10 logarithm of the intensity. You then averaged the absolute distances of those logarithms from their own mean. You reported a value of 0.0186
